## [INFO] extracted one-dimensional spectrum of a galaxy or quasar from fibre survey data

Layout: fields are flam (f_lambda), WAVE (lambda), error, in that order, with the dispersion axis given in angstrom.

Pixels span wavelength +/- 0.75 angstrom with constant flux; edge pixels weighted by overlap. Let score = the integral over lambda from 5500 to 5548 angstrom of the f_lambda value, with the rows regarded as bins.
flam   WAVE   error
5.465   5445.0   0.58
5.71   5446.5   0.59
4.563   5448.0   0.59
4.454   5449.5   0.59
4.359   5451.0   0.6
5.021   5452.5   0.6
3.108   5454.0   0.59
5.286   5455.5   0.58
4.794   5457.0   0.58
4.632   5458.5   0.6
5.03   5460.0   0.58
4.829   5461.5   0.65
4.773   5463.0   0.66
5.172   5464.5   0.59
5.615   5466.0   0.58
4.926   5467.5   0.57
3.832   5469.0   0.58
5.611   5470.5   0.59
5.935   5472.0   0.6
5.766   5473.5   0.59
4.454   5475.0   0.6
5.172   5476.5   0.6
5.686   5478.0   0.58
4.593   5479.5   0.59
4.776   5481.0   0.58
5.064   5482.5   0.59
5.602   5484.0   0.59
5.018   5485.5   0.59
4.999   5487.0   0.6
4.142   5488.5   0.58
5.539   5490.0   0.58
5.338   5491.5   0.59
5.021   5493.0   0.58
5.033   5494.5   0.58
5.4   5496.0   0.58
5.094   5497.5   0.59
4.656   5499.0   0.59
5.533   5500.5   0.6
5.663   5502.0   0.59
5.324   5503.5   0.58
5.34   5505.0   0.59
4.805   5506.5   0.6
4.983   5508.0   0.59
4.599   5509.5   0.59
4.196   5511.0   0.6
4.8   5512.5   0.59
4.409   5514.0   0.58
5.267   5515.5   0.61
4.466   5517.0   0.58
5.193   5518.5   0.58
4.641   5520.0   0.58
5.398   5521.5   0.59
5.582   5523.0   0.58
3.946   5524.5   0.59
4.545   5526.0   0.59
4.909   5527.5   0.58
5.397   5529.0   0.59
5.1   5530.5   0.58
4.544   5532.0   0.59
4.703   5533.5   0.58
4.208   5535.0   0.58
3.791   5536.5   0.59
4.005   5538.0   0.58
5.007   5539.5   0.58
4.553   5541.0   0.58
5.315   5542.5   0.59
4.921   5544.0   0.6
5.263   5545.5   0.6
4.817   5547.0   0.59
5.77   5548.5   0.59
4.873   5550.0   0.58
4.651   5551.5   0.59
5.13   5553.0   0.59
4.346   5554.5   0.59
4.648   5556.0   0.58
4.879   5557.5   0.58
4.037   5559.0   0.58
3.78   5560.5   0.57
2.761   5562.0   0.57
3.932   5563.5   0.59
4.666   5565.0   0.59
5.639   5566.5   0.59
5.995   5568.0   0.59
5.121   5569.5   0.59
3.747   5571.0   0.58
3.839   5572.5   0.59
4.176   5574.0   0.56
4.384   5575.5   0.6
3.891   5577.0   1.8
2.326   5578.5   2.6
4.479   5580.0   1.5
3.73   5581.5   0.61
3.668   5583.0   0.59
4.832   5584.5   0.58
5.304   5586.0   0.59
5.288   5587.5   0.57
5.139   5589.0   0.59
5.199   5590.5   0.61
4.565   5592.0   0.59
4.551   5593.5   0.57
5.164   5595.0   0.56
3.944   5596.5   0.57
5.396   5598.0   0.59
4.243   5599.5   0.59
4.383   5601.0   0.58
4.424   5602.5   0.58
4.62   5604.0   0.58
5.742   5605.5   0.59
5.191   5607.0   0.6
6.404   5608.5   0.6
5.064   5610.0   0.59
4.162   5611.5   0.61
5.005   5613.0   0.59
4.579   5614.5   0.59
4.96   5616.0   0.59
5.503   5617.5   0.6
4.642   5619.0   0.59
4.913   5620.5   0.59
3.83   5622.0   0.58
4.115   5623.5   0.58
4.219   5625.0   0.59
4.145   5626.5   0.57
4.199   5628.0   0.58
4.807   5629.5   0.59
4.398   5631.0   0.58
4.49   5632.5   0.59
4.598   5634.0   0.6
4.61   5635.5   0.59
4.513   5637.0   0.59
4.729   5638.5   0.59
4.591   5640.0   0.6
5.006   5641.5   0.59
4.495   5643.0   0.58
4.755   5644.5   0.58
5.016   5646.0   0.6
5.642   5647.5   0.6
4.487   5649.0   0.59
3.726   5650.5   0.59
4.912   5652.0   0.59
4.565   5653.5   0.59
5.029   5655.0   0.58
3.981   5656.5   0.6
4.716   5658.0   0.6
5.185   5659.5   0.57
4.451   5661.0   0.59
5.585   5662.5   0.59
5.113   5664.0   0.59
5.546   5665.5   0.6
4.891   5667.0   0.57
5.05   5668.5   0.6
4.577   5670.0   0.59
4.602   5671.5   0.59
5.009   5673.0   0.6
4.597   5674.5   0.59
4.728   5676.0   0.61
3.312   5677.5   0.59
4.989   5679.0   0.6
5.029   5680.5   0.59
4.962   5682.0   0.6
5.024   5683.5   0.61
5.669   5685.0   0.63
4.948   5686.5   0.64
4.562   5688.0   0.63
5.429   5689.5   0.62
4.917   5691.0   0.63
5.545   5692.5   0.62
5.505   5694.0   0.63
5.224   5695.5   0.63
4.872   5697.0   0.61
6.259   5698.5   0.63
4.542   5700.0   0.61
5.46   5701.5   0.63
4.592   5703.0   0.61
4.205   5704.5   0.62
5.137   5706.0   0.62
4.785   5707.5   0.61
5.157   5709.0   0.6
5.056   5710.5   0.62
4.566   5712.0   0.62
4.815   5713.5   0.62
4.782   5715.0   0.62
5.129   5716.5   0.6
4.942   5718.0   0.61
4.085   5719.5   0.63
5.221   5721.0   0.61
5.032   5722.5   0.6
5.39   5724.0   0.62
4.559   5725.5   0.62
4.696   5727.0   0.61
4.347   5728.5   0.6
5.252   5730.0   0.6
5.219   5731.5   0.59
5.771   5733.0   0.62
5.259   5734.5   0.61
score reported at 233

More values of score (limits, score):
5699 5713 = 68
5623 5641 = 80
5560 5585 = 104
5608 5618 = 51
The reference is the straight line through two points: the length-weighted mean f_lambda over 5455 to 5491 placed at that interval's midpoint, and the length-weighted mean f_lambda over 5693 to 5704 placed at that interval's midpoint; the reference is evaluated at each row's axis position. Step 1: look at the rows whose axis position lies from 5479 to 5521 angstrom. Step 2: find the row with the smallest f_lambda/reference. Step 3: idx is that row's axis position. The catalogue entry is 5488.5 angstrom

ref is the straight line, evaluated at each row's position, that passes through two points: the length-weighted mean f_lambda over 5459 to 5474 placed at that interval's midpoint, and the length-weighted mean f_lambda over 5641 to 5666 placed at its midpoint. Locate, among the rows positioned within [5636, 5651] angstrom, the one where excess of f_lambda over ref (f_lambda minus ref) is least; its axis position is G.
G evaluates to 5650.5 angstrom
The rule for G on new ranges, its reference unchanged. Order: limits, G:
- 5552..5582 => 5578.5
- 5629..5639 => 5631.0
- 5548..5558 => 5554.5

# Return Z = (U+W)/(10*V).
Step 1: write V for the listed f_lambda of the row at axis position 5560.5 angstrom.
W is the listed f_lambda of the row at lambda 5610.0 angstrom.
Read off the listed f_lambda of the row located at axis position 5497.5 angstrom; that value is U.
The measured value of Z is 0.269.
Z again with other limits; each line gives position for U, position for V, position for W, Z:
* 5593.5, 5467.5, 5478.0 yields 0.208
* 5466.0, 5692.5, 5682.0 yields 0.191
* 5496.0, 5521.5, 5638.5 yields 0.188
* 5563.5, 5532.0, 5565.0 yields 0.189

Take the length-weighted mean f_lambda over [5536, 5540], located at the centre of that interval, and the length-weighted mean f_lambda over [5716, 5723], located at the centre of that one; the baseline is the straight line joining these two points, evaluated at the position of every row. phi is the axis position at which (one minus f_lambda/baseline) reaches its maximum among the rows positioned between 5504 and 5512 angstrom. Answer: 5511.0 angstrom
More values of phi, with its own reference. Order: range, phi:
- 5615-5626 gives 5622.0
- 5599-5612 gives 5611.5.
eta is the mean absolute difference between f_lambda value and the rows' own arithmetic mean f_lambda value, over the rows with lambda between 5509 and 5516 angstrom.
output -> 0.303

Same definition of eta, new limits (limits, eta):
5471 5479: 0.472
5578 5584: 0.612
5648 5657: 0.398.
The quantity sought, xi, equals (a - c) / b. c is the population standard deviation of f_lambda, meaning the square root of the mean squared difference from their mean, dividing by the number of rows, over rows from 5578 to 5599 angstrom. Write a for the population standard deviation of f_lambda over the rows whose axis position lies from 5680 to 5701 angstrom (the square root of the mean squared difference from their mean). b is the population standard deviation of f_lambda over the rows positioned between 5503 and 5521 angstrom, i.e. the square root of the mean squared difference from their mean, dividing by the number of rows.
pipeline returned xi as -1.1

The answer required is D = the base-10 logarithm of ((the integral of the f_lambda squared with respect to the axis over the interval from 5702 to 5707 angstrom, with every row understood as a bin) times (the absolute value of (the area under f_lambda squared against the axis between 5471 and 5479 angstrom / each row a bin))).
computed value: 4.41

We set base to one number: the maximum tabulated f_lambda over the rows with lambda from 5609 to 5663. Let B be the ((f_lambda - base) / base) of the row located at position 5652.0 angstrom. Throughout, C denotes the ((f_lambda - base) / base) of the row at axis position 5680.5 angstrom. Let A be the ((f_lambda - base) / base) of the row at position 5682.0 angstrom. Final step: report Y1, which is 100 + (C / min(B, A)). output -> 101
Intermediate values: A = -0.12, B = -0.129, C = -0.11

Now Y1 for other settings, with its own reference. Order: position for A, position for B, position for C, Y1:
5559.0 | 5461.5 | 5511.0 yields 101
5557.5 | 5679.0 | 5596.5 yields 102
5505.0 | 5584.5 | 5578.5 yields 104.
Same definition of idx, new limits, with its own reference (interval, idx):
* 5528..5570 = 5562.0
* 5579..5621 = 5583.0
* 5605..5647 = 5622.0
